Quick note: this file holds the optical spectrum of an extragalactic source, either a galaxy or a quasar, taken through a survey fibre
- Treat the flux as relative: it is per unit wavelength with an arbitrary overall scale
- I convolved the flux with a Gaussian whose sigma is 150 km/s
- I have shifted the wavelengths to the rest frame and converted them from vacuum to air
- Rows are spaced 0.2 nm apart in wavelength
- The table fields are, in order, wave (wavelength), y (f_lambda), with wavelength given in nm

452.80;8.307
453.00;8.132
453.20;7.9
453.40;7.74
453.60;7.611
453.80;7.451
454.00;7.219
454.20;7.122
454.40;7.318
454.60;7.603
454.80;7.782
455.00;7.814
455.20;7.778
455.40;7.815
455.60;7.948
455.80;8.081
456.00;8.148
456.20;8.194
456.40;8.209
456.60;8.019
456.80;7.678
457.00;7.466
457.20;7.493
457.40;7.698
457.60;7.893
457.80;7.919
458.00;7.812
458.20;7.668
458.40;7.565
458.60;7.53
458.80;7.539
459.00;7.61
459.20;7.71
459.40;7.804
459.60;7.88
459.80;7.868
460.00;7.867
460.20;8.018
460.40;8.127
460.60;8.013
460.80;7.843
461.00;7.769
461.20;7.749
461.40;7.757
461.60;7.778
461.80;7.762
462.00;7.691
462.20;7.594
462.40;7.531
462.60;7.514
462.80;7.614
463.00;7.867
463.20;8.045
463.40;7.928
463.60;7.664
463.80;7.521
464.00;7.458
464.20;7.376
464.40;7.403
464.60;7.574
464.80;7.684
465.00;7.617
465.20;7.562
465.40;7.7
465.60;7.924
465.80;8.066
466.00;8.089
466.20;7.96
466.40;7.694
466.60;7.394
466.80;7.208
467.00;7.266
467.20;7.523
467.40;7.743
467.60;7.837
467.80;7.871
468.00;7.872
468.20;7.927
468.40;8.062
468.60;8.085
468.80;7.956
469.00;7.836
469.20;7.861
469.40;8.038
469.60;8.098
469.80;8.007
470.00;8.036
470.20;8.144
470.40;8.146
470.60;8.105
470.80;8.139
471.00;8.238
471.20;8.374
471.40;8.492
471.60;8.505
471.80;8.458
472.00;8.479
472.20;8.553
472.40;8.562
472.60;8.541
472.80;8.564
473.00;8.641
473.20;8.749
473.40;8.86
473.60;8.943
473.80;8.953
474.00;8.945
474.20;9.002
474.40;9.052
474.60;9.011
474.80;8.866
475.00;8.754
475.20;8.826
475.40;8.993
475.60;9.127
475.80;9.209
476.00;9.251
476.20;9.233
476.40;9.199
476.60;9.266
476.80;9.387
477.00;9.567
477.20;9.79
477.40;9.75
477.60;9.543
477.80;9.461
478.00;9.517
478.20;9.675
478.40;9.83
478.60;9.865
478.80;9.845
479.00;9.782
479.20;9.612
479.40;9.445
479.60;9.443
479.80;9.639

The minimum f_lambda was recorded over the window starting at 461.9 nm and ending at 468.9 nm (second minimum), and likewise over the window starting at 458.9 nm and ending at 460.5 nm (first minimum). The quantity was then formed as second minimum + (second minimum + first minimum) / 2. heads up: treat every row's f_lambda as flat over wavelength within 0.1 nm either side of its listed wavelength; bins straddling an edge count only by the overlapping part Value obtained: 14.6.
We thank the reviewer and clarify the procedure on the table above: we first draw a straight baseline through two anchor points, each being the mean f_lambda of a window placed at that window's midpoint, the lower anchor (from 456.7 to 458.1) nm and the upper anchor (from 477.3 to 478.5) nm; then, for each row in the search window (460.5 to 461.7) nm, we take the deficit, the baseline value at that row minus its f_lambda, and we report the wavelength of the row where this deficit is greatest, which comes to 461.40 nm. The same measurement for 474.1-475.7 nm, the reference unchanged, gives 475.00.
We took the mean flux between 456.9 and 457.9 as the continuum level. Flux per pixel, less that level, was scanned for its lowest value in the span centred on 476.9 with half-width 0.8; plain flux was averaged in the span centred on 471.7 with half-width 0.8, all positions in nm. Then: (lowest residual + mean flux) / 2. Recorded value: 5.0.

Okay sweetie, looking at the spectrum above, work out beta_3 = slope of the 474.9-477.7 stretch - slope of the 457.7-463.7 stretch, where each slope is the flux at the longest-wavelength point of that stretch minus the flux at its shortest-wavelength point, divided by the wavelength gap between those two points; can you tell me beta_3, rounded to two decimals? 0.35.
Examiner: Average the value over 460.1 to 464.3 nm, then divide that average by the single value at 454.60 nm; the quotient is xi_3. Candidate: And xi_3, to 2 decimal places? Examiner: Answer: 1.02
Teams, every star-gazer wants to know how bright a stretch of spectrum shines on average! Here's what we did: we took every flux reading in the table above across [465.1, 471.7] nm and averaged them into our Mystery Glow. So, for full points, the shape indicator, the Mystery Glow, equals 7.9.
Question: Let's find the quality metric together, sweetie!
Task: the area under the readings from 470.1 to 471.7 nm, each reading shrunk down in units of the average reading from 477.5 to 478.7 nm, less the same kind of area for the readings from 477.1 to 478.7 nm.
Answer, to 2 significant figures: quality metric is -0.23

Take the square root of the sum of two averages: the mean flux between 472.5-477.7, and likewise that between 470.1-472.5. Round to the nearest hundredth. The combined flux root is 4.17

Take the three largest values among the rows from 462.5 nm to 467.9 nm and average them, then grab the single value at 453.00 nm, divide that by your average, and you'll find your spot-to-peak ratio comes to 1.01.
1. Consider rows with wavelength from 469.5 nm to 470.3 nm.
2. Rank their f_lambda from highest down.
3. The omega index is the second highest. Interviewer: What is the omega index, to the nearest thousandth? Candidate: 8.098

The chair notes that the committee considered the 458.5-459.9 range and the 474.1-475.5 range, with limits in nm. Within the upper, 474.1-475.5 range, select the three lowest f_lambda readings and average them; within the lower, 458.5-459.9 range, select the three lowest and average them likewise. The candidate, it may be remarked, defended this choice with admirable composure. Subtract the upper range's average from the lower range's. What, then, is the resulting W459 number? -1.3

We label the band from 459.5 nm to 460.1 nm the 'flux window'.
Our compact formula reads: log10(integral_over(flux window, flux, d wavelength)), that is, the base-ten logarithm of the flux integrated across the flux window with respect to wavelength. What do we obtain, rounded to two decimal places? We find 0.67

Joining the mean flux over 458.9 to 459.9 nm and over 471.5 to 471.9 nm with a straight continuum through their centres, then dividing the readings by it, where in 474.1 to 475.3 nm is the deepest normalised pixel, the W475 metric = 475.00 nm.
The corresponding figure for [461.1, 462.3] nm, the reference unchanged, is 462.20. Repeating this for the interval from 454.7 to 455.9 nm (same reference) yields 455.20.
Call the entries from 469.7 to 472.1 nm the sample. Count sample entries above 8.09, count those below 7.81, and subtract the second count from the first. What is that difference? 10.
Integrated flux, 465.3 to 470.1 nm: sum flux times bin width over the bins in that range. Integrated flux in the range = 37.6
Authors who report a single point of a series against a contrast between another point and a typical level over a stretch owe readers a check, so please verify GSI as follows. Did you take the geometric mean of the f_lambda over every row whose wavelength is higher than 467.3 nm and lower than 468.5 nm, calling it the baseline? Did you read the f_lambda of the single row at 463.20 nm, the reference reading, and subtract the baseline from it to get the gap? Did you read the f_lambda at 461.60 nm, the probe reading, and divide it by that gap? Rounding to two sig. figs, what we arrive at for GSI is 49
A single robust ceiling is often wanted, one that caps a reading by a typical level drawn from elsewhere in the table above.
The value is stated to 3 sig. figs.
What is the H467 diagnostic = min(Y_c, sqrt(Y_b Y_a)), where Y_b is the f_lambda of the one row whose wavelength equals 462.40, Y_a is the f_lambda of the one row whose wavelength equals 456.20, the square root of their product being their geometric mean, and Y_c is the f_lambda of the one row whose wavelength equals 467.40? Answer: 7.74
